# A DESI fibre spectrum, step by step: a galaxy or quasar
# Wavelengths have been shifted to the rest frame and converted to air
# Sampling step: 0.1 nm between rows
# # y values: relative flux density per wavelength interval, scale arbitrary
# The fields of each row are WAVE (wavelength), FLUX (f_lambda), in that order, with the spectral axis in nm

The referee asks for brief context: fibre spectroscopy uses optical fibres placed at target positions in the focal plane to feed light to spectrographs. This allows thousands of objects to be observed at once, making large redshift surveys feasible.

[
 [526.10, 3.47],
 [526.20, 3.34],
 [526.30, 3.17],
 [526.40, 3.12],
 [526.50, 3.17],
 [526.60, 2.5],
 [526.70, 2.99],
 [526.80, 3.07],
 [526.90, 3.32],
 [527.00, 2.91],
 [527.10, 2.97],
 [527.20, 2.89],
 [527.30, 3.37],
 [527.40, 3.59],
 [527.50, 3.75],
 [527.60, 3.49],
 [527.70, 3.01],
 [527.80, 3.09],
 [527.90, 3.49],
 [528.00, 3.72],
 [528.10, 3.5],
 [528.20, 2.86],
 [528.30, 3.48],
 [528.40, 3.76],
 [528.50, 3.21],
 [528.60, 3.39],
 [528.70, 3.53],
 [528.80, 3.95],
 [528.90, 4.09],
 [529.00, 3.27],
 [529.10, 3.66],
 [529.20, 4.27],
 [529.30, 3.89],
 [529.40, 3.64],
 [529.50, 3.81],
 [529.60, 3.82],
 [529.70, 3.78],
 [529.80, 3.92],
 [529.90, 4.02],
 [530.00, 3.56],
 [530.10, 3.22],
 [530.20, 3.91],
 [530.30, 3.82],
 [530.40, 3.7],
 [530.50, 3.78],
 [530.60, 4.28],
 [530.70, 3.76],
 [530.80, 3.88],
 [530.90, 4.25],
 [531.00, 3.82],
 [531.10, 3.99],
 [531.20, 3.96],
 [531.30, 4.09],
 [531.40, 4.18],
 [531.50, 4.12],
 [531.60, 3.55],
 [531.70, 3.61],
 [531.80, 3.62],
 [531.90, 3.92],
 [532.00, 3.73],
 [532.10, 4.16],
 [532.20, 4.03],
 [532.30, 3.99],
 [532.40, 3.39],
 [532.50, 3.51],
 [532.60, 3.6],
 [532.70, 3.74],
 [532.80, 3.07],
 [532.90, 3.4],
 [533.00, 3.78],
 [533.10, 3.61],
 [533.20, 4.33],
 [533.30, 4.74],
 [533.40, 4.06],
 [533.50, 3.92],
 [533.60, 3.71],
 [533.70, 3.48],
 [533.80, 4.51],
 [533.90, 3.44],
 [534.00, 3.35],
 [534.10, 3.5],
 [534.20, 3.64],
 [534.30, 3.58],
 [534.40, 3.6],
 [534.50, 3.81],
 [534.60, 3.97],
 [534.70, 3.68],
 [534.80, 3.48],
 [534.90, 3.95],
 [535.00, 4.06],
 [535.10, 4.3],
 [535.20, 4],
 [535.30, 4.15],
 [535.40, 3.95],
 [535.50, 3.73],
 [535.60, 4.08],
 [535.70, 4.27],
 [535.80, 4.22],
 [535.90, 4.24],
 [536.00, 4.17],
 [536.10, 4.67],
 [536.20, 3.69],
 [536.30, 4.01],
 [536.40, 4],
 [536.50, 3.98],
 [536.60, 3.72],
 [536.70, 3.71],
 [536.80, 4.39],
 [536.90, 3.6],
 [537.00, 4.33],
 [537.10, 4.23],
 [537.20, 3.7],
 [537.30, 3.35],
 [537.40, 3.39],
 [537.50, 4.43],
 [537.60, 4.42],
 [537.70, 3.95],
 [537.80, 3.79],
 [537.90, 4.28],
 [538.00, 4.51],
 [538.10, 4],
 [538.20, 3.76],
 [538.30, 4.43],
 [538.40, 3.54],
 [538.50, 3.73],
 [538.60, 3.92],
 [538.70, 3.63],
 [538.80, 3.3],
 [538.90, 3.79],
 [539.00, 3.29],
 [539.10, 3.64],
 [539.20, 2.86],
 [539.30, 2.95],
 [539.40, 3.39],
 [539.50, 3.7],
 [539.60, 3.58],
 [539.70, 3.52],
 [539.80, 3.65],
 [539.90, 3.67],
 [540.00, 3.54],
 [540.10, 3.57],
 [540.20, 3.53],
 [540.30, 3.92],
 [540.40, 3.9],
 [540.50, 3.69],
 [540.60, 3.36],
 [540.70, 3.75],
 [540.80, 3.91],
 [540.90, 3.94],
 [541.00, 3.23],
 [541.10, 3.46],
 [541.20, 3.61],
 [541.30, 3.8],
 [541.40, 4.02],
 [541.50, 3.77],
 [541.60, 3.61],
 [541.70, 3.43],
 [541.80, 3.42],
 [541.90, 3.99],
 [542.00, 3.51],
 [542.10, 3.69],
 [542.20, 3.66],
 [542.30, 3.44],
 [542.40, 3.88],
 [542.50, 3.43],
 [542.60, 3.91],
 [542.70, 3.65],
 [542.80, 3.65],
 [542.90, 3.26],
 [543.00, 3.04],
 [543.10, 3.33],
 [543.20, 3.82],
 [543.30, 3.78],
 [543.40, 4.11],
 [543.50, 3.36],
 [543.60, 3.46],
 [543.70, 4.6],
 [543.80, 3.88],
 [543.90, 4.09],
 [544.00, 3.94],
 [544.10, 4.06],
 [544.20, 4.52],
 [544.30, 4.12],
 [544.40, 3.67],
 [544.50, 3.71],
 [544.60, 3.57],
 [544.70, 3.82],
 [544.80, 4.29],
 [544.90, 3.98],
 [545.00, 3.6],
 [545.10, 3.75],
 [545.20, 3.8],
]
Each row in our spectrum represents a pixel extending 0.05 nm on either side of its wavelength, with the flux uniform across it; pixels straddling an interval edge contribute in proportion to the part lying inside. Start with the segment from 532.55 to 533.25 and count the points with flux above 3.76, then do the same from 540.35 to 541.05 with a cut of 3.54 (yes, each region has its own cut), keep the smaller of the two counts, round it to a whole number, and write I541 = 2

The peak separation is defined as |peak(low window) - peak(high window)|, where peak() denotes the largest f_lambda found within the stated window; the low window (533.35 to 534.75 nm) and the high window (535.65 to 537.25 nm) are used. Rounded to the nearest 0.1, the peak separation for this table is 0.2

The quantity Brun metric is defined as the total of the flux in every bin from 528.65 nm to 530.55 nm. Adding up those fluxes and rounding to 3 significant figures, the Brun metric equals 71.6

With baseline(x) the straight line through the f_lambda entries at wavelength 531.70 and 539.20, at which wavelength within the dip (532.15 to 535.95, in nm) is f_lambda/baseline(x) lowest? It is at 532.80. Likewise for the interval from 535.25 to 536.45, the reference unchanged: 535.50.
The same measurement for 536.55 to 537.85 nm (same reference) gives 537.30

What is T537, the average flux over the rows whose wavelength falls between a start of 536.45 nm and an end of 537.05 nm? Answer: 4.0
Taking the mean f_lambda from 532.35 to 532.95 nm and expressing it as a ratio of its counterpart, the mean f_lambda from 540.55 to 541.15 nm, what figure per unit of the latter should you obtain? 0.96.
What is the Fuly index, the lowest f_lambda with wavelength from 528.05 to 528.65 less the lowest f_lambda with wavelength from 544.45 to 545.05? -0.7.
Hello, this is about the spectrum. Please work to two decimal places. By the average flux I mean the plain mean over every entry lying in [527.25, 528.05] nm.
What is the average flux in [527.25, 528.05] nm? 3.44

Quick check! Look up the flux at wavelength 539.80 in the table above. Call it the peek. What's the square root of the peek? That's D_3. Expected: 1.91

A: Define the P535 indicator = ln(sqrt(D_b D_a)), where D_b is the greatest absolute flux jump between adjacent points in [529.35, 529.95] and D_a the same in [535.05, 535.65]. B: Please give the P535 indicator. -1.4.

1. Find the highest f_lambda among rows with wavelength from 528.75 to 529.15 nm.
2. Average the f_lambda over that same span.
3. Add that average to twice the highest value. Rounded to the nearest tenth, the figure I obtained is 11.9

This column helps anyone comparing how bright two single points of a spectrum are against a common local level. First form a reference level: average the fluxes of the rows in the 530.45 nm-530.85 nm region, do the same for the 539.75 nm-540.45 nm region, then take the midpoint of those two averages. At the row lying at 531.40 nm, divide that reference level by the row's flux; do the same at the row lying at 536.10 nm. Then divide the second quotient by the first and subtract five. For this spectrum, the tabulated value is -4.10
